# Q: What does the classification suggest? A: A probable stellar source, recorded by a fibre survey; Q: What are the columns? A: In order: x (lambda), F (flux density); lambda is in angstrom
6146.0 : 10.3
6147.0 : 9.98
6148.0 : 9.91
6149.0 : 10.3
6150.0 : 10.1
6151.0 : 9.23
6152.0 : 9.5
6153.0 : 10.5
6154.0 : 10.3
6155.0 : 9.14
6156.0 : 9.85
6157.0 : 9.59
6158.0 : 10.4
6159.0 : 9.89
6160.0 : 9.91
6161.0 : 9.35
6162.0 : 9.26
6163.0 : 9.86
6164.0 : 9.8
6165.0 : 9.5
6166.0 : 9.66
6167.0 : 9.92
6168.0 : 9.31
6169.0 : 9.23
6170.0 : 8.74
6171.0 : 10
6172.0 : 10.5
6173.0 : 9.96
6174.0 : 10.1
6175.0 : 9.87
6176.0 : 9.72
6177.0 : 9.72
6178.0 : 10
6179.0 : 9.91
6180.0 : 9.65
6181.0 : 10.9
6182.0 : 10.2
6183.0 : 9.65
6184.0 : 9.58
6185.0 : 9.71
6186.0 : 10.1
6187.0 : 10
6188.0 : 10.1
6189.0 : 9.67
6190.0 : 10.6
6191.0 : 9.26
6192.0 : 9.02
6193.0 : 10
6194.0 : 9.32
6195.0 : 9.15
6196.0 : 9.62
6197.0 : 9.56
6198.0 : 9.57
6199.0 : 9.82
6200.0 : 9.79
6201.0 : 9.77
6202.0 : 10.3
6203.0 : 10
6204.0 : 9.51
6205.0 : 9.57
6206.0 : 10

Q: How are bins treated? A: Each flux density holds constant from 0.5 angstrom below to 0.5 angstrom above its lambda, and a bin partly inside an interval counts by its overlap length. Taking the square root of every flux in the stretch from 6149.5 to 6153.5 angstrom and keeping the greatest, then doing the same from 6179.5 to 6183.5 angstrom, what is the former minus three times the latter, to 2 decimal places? -6.66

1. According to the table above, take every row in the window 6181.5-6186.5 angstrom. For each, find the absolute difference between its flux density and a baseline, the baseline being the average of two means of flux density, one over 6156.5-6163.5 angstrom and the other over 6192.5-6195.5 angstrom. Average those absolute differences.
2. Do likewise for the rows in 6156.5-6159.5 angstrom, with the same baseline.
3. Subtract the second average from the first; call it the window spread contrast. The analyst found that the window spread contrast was -0.116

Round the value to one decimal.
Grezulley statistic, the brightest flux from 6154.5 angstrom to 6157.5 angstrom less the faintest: 0.7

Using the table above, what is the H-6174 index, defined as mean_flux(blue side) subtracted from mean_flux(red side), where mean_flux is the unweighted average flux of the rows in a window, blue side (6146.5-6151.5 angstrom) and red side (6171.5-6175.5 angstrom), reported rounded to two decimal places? 0.20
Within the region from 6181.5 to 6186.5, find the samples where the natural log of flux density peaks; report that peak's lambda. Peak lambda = 6182.0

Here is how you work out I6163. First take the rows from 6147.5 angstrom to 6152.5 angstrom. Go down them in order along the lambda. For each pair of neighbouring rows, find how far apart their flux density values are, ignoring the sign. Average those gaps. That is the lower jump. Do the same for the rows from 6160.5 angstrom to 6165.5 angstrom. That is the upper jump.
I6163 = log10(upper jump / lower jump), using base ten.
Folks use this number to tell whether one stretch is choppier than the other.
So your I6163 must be -0.22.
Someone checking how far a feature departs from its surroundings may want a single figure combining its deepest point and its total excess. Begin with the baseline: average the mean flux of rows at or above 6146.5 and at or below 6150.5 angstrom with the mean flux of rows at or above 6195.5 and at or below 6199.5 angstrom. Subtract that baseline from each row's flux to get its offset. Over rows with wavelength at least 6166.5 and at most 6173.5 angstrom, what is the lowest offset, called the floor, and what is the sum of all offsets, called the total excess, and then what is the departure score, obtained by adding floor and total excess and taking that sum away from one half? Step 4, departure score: 3.0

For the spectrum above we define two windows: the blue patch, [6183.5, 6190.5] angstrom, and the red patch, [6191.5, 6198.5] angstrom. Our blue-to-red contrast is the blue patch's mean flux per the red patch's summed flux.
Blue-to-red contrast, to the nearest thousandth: 0.150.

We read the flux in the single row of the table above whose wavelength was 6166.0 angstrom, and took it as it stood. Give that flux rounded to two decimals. 9.66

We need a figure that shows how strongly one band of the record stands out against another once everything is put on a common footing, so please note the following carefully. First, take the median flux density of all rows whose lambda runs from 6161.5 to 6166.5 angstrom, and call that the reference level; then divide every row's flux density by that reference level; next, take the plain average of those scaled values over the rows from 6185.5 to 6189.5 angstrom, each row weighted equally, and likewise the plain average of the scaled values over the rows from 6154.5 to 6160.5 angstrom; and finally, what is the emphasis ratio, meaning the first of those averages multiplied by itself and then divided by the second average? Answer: 1.05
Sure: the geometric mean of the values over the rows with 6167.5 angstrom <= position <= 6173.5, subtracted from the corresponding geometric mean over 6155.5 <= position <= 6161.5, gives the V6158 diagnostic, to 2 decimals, 0.22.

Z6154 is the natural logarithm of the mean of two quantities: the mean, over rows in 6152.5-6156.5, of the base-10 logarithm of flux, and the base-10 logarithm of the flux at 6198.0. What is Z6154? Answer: -0.011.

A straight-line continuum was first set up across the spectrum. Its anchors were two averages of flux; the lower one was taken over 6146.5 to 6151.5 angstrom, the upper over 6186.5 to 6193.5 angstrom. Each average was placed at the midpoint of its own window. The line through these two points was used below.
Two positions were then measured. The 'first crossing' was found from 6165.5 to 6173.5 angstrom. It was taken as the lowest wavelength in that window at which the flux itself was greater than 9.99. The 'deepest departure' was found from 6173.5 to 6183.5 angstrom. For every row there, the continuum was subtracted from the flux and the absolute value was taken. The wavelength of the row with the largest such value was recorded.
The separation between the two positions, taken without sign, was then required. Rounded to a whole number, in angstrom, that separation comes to 10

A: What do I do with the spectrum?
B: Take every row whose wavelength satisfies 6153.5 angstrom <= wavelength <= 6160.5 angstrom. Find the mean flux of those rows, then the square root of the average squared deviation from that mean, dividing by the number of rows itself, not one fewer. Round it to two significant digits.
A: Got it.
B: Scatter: 0.39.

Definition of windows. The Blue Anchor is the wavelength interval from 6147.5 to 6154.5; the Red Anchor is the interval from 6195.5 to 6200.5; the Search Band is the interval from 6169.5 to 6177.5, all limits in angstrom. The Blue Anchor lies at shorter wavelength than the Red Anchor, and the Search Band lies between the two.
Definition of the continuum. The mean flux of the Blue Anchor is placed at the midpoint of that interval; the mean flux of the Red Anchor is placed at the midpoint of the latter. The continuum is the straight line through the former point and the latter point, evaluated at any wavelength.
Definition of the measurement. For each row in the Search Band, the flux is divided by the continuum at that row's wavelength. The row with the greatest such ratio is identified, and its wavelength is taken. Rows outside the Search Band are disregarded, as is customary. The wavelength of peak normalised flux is 6172.0 angstrom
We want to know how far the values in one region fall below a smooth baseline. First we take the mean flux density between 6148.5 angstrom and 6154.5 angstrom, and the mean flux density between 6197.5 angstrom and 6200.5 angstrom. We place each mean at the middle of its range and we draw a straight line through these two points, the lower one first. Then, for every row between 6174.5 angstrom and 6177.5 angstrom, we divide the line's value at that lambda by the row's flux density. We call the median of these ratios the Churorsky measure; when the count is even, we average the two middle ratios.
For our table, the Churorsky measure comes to 1.01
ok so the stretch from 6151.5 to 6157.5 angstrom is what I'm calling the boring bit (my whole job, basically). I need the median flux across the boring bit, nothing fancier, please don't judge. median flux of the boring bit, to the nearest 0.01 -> 9.72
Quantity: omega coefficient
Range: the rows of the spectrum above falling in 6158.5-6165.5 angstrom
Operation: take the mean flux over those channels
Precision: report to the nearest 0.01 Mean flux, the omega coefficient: 9.65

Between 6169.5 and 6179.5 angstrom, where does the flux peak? 6172.0 angstrom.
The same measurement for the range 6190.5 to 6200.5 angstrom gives 6193.0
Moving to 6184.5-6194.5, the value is 6190.0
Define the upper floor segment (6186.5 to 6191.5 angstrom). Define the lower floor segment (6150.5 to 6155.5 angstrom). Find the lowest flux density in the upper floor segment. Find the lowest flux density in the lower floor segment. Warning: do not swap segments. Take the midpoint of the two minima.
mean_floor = 9.20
